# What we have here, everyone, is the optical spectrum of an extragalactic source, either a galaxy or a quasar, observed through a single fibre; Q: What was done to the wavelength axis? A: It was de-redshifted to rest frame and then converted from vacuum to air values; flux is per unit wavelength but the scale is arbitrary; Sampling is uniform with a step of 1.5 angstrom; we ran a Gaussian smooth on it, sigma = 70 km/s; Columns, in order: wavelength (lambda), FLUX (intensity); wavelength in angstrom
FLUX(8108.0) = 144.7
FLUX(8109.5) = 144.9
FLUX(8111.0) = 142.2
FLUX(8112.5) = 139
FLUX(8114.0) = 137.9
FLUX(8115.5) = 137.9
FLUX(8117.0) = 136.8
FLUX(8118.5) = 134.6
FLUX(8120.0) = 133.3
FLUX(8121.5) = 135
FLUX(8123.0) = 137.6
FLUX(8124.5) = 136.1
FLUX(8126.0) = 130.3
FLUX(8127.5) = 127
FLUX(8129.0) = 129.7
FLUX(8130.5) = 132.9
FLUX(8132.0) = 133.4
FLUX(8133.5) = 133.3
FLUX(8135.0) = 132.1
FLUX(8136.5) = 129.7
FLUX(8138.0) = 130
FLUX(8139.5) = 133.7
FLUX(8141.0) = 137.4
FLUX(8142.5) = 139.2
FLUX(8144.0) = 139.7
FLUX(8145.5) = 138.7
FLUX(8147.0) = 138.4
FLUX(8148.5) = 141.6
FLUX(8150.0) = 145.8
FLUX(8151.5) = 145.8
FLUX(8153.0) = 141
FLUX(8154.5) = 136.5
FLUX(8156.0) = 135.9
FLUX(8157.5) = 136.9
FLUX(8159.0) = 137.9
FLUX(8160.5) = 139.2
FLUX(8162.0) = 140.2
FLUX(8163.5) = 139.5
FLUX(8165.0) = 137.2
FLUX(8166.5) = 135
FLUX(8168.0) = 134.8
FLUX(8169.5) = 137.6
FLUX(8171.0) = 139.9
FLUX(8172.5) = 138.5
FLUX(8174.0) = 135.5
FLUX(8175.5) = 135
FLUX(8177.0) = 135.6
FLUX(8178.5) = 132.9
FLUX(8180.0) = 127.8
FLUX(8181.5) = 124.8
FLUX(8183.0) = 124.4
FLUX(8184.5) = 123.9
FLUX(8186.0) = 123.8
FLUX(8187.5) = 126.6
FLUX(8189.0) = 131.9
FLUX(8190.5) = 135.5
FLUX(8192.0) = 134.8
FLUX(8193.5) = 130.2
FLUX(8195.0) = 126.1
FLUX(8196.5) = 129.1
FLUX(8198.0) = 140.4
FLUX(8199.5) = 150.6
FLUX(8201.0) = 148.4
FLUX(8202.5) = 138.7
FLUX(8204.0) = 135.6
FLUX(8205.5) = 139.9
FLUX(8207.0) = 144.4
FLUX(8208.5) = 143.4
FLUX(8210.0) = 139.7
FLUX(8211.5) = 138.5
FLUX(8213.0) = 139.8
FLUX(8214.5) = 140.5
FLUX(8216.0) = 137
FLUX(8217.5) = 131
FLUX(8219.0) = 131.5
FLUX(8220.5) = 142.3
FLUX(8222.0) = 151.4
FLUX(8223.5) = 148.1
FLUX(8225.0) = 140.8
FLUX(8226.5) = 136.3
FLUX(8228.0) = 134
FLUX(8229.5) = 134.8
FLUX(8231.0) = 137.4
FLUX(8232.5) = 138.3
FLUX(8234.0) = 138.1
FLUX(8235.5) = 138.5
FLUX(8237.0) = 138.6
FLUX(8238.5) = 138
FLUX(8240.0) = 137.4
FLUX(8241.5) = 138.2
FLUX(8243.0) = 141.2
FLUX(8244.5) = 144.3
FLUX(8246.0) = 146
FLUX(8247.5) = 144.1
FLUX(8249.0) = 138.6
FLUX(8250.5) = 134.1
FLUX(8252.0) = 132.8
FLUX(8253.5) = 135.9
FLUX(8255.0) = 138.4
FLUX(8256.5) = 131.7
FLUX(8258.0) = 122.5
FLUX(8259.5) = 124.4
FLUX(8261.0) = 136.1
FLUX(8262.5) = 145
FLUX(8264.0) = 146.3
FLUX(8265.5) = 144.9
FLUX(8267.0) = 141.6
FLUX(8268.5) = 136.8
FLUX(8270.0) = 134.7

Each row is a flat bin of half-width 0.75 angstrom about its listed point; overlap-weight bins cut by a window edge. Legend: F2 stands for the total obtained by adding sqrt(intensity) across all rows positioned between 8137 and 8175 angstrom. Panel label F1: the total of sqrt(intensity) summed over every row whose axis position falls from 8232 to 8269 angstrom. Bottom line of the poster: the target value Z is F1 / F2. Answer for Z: 1.00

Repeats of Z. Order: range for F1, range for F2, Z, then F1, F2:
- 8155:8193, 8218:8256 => 0.98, 289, 295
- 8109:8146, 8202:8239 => 0.99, 291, 295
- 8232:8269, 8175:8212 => 1.01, 294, 290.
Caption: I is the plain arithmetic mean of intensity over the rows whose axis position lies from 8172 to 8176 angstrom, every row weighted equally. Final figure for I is 136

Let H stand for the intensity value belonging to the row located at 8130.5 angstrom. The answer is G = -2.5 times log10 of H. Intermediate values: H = 132.9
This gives -5.31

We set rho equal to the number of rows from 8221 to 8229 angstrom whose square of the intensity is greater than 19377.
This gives 3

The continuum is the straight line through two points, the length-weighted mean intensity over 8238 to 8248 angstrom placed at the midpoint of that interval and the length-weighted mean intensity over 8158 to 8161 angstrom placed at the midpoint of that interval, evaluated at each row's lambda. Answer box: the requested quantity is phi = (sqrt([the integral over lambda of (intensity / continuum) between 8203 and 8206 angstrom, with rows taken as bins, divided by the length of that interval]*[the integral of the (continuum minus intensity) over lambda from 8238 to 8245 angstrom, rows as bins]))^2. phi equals 11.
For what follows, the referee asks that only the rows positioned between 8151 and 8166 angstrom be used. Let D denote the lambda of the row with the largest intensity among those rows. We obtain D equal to 8151.5 angstrom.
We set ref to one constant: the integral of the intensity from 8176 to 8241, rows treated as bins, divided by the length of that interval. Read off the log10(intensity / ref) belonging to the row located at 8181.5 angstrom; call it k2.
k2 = -0.038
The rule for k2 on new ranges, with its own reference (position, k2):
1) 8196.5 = -0.024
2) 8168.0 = -0.005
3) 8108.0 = 0.026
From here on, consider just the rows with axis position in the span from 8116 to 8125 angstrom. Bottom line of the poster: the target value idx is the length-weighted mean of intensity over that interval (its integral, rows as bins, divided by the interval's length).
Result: 136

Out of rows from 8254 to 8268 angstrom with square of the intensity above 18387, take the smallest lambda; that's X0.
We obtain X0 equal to 8255.0 angstrom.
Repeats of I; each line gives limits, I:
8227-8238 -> 137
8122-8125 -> 137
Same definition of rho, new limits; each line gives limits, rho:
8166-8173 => 1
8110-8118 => 1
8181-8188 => 0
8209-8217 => 3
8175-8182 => 0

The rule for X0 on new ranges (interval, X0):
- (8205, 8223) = 8205.5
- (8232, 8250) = 8232.5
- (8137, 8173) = 8141.0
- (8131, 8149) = 8141.0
